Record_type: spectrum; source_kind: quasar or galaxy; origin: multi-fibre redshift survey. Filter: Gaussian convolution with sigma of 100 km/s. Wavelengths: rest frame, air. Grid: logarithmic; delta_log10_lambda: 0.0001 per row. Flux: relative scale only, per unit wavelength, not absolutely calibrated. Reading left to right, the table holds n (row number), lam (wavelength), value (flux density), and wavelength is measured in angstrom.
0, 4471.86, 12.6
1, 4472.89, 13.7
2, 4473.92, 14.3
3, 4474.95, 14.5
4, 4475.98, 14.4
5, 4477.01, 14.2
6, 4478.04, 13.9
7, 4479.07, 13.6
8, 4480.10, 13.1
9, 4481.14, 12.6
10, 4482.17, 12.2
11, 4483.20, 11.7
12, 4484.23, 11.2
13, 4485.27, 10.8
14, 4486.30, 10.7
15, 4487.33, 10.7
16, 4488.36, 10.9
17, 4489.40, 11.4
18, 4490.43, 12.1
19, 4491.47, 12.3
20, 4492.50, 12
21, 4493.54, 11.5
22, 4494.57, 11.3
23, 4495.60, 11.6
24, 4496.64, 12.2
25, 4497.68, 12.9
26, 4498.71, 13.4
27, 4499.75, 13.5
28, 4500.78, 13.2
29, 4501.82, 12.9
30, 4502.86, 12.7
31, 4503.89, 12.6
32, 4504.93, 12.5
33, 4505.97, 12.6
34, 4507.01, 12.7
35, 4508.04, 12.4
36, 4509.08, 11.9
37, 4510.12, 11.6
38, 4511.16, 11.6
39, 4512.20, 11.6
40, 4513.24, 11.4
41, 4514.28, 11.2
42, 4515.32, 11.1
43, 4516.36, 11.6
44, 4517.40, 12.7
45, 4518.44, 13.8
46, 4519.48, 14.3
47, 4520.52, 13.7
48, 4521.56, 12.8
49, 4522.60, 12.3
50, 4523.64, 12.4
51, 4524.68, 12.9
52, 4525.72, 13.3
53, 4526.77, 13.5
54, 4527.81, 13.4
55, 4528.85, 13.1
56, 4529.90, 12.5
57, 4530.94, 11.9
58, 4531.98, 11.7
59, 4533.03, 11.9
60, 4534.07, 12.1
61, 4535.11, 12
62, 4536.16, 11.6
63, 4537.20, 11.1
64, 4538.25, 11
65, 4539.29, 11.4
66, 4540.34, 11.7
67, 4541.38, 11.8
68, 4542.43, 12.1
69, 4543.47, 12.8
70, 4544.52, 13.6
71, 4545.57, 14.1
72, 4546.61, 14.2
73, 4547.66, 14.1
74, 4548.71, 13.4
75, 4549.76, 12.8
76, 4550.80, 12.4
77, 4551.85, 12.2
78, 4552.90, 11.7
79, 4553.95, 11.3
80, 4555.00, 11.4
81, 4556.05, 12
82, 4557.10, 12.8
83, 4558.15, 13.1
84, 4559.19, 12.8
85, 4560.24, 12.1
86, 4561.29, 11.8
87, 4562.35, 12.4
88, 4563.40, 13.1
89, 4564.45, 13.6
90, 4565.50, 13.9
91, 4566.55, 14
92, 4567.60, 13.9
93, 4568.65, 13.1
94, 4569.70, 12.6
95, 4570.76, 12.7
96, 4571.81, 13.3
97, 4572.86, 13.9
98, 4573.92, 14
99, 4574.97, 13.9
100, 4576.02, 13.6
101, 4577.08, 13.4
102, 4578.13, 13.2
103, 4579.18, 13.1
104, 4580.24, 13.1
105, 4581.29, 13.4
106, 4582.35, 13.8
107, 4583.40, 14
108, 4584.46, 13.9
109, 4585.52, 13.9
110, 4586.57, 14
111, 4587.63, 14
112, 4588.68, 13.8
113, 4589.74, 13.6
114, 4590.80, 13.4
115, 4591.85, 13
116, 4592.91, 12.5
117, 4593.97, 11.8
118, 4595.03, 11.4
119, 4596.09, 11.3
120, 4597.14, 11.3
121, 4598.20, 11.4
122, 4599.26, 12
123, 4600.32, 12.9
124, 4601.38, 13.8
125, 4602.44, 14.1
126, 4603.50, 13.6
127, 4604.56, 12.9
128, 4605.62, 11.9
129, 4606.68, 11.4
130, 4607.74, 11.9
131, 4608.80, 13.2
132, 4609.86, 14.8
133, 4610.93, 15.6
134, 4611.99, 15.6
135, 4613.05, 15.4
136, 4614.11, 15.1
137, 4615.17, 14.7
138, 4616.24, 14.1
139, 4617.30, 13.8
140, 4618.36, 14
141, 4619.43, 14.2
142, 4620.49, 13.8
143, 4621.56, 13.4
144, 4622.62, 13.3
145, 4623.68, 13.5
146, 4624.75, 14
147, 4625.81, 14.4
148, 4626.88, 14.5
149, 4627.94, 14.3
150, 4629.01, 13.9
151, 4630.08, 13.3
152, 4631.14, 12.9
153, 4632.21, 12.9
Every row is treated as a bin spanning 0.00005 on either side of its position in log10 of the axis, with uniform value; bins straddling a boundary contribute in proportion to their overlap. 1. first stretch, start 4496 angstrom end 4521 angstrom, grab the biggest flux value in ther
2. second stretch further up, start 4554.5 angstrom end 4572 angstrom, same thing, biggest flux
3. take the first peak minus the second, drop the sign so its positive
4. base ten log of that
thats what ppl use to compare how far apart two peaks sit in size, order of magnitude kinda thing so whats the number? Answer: -0.52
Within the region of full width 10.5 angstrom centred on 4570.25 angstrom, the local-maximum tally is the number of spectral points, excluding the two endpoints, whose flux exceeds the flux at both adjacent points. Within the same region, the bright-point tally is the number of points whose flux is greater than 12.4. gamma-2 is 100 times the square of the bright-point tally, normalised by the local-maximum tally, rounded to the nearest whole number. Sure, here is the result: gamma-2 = 5000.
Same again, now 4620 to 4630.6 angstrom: 10000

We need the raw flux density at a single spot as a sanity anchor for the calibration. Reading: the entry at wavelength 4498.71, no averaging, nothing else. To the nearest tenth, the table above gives 13.4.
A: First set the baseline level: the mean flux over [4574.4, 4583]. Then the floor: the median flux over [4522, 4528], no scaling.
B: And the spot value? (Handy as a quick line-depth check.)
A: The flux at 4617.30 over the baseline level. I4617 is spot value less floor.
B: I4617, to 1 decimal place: -12.1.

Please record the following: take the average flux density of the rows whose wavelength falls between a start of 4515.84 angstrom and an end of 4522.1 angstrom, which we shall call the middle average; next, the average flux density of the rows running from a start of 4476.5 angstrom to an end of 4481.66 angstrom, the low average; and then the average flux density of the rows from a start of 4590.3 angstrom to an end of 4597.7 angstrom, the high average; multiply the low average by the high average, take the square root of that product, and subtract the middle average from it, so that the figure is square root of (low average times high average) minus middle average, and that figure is -0.4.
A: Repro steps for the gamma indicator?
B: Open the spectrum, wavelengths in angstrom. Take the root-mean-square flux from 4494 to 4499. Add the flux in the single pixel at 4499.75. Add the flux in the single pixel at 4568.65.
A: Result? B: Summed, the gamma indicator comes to 38.9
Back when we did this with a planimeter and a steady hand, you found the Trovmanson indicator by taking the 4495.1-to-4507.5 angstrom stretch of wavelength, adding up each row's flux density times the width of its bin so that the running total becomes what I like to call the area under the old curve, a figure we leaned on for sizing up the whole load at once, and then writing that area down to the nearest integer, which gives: 158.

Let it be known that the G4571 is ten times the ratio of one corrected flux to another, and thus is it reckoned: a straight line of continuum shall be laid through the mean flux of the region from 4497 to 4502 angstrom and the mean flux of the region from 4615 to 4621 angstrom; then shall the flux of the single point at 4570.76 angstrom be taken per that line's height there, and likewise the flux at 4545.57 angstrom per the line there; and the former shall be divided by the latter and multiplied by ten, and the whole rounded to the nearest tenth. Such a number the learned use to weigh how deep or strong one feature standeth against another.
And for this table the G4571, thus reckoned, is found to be 8.9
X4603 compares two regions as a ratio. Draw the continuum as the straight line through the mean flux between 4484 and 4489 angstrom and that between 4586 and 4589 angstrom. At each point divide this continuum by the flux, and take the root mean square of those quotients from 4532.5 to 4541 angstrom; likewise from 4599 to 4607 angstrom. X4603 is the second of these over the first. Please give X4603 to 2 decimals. 1.06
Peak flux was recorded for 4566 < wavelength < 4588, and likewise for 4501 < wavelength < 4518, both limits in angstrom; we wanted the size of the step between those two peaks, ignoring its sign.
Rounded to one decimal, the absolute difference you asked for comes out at 1.1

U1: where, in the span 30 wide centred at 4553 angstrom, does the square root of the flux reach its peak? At 4546.61 angstrom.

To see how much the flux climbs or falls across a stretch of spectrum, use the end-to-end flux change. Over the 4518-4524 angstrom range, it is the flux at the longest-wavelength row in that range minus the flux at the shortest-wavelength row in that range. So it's -1.4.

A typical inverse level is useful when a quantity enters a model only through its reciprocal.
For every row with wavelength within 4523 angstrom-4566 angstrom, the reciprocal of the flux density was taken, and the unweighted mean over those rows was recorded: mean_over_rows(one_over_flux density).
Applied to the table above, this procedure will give 0.0803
